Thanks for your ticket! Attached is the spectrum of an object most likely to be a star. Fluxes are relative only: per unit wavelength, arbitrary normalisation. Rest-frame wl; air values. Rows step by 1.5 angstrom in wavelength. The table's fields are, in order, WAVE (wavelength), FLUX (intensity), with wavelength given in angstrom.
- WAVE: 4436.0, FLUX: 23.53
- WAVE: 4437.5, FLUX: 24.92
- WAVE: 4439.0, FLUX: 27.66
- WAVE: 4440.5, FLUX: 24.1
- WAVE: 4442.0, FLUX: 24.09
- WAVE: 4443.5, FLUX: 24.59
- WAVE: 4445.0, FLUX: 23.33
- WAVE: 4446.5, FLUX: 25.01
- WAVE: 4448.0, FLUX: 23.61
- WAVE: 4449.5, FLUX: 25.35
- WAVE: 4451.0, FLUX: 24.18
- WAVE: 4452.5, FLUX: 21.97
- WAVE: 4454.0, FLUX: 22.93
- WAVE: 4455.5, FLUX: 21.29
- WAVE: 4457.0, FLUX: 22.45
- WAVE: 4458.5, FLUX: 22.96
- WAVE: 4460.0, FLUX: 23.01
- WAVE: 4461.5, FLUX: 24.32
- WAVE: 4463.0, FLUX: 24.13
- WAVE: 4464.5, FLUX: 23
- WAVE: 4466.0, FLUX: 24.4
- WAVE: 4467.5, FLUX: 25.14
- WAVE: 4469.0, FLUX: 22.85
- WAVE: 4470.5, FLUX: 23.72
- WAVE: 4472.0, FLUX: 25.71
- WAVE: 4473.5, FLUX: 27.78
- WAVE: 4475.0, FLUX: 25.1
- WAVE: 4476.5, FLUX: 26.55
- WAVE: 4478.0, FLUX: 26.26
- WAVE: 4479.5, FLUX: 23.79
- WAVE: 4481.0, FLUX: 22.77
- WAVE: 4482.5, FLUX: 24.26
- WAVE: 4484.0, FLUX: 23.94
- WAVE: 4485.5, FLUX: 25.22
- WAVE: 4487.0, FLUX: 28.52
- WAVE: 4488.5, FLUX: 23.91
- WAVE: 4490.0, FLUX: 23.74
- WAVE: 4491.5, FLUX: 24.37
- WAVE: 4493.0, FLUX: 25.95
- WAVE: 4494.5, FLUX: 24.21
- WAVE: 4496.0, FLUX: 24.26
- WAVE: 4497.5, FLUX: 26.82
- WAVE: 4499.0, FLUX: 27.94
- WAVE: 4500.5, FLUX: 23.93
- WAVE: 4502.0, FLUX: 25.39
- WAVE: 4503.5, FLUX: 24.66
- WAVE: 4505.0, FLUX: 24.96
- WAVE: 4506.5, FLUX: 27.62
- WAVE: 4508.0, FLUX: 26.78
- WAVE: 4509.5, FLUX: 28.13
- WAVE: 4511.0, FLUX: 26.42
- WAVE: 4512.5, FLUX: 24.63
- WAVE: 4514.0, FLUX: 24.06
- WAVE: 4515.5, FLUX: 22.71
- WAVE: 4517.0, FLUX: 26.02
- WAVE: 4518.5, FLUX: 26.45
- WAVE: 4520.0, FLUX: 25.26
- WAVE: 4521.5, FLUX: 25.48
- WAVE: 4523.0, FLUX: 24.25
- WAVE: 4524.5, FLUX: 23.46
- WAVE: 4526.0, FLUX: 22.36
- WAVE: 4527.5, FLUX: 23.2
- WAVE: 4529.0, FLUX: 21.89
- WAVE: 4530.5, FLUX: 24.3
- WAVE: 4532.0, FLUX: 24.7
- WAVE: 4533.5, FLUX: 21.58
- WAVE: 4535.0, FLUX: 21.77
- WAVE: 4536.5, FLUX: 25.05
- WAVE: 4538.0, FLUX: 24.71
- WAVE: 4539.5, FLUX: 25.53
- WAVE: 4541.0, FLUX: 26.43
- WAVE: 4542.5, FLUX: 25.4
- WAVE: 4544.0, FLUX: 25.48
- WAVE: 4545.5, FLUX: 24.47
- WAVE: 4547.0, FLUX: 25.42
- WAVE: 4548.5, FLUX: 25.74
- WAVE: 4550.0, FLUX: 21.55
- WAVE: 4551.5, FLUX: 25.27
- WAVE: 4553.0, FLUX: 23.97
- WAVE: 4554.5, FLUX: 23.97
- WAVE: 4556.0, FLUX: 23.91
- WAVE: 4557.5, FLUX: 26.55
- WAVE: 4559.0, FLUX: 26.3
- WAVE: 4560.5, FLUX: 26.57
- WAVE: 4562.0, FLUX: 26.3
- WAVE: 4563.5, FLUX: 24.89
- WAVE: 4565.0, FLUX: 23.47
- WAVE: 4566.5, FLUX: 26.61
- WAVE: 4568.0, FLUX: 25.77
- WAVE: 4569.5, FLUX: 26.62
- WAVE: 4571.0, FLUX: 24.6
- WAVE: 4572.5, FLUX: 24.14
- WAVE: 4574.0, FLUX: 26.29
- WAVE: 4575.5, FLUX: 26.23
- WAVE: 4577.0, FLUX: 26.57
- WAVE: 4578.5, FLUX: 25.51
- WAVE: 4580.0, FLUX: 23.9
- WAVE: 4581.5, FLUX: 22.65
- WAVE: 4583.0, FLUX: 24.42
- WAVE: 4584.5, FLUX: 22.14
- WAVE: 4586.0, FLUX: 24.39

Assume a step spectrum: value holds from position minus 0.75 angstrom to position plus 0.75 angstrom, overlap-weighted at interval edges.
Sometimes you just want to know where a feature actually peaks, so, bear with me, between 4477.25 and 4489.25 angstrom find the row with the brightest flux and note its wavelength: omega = 4487.0 angstrom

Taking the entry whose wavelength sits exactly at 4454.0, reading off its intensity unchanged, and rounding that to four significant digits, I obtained 22.93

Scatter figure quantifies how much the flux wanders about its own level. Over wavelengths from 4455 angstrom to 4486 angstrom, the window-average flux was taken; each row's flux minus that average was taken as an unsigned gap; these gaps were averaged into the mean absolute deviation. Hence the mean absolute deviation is 1.19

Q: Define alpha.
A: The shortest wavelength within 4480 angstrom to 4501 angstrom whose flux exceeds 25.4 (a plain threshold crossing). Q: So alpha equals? 4487.0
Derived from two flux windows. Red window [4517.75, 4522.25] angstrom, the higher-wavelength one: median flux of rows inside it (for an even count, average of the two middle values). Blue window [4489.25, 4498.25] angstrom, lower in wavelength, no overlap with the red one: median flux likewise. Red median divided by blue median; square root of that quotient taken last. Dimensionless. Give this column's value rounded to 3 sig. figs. 1.02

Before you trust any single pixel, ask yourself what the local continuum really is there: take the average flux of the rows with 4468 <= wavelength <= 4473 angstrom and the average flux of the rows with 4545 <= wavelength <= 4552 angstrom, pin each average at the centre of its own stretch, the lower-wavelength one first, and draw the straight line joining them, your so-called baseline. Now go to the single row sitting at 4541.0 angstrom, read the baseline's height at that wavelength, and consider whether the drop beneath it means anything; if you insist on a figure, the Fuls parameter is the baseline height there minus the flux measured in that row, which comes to -2.0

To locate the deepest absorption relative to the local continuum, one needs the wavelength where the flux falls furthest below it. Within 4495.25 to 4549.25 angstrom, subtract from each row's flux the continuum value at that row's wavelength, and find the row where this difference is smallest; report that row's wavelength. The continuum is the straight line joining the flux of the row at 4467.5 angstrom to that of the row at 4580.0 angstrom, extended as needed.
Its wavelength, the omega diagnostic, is 4533.5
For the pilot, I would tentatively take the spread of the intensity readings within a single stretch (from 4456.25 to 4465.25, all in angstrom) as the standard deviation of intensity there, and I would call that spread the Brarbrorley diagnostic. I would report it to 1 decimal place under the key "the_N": 0.7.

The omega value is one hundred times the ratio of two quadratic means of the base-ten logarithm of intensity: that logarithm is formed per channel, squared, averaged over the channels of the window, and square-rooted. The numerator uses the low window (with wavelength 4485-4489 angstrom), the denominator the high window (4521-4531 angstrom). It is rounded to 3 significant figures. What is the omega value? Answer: 103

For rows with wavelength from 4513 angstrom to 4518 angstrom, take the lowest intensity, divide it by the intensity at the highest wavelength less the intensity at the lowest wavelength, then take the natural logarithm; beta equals 2.4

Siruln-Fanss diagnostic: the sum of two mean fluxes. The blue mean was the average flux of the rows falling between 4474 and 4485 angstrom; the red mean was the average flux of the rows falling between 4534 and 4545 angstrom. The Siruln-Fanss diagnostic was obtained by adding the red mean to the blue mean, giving 49.6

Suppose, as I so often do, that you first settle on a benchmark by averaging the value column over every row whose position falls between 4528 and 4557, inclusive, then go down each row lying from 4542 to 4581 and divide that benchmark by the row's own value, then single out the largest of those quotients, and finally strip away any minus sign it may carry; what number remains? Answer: 1.13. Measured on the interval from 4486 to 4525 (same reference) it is 1.07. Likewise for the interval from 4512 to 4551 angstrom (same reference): 1.13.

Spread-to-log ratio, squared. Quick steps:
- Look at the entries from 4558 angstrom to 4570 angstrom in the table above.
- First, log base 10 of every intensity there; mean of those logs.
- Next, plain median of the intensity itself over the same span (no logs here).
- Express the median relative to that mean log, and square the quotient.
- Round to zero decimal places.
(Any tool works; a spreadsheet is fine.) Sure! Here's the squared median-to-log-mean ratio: 347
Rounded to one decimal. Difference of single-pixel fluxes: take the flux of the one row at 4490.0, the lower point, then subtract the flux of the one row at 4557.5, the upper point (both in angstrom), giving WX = -2.8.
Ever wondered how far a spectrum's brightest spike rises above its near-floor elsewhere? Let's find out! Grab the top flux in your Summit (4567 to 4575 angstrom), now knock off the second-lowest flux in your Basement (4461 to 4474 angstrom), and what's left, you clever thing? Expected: 3.6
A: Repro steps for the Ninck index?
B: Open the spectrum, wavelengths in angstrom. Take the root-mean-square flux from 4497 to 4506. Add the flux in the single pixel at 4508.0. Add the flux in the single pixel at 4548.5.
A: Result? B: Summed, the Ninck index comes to 78.2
